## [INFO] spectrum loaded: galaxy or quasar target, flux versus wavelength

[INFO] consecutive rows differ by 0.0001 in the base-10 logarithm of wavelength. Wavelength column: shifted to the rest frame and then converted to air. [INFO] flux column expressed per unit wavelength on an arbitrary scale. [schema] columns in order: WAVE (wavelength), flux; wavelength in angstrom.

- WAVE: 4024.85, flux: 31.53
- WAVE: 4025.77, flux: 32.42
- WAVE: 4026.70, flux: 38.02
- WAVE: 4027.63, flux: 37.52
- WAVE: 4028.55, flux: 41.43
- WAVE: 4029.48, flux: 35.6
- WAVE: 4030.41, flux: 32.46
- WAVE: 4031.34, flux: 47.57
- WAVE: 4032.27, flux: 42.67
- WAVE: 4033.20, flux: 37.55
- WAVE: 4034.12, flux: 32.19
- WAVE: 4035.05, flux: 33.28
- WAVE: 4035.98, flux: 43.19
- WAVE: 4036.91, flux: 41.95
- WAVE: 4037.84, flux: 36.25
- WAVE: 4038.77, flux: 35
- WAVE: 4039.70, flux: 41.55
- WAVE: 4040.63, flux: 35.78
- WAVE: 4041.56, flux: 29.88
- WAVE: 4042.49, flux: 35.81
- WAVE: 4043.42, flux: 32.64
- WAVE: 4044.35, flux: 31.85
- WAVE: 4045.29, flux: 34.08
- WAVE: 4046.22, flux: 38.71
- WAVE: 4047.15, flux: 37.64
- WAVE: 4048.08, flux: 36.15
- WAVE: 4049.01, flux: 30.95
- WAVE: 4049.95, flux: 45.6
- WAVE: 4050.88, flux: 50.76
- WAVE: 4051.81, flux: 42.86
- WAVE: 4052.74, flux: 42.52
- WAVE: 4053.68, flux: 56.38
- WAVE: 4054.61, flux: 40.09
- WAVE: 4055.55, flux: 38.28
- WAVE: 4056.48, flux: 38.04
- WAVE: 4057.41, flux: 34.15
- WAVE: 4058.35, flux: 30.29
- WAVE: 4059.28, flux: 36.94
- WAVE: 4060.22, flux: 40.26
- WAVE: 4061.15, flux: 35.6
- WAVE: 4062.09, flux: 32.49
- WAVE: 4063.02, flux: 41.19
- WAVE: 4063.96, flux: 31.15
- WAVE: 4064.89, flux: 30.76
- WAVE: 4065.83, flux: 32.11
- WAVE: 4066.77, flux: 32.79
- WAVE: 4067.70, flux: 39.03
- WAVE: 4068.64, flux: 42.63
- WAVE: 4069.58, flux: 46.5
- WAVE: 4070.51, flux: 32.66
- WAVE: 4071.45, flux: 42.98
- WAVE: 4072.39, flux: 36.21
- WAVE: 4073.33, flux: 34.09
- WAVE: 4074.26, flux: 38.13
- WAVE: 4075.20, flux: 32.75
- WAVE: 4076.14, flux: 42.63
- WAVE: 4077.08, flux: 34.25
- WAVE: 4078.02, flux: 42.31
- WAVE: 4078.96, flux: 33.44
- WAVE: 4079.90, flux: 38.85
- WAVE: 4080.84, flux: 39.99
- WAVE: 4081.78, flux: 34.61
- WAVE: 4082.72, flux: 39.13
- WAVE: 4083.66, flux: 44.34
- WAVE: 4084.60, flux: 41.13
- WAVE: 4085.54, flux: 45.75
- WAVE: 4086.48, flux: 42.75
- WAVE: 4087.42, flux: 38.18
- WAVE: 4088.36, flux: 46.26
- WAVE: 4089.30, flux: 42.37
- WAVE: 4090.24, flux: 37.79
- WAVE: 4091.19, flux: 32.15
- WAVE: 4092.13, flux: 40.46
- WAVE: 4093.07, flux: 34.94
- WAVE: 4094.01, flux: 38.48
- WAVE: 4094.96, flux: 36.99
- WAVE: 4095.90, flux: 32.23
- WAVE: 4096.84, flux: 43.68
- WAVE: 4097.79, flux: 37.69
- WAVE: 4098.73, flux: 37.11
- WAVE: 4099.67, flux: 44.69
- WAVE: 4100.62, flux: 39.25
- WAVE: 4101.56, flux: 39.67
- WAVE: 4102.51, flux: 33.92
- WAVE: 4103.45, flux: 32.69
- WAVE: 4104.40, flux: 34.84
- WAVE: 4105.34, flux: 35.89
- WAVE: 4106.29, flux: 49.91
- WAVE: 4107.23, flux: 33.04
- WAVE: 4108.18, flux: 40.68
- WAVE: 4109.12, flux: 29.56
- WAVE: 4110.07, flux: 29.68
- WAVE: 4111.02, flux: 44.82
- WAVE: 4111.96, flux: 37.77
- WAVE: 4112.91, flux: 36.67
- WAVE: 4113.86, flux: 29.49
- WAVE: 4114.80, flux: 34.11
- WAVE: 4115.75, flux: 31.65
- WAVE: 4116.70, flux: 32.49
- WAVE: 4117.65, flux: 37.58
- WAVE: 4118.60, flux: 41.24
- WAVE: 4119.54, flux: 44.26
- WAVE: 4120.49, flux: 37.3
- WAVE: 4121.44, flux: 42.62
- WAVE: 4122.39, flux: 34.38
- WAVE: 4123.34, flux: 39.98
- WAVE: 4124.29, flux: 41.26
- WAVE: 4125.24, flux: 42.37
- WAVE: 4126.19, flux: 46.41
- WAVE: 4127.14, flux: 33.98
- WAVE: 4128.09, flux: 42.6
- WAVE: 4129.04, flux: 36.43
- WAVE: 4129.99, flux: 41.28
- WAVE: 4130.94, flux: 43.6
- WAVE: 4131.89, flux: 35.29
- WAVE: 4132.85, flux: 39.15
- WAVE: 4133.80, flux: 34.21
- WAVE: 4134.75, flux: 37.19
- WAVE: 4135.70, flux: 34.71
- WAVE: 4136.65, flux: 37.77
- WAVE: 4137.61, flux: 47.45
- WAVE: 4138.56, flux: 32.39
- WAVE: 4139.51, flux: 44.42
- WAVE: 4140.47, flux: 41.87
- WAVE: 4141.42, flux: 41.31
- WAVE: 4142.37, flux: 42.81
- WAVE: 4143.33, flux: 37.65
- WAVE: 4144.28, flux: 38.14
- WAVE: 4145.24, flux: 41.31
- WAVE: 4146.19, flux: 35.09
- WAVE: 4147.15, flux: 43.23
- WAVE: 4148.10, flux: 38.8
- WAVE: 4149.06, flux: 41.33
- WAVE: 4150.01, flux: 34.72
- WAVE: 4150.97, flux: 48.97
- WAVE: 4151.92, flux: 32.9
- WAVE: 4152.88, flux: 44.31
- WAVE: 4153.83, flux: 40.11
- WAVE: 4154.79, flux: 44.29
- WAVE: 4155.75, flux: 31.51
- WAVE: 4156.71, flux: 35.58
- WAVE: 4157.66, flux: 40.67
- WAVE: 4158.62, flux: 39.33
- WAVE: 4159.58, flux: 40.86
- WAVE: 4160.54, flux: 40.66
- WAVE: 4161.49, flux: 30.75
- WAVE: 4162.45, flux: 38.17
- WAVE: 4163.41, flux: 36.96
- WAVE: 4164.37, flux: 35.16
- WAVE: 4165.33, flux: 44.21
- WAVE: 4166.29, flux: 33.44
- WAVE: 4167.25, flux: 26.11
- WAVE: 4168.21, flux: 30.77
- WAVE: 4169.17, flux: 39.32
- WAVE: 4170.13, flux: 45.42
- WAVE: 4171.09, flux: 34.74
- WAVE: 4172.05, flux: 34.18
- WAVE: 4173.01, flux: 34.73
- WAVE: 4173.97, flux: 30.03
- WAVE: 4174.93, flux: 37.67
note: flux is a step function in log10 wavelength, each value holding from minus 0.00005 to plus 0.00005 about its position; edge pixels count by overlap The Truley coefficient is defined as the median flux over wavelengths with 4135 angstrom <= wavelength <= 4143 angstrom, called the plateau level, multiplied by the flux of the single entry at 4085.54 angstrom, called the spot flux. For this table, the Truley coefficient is 1903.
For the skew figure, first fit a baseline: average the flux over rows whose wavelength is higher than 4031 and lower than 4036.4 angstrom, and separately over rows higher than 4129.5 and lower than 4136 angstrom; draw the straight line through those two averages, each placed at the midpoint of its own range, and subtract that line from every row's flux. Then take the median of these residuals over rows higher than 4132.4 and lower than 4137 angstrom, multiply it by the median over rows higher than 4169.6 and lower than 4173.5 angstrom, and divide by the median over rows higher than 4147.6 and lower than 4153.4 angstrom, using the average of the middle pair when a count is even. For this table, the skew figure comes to 1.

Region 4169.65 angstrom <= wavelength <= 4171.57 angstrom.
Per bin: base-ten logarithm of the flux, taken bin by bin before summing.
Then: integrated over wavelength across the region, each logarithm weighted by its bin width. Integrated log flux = 3.071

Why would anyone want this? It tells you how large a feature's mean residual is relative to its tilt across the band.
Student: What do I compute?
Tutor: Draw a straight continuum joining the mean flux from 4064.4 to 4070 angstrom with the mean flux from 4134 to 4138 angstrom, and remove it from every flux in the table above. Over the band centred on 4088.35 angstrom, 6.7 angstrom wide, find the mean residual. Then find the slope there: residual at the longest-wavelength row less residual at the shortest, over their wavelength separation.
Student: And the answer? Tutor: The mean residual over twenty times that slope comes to -0.06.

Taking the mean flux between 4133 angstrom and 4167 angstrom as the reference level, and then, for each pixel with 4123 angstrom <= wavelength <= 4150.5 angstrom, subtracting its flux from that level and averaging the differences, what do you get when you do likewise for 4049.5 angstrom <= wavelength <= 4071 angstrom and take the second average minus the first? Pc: 0.7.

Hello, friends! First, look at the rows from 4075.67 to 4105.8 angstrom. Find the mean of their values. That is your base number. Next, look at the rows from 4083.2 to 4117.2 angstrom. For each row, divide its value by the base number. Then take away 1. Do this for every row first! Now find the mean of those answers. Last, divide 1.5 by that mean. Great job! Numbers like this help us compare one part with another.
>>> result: -69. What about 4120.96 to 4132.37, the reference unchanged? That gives 44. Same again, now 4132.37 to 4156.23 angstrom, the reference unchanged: 80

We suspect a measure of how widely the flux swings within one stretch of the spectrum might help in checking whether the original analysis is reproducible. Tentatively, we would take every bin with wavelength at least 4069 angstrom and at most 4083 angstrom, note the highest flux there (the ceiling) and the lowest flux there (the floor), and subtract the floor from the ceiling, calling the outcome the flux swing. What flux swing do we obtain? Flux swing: 13.8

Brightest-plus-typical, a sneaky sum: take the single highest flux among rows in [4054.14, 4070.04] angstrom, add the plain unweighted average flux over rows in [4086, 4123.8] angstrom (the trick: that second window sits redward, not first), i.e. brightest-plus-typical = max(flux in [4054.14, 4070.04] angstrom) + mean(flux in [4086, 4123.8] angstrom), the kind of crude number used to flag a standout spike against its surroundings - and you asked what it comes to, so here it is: 84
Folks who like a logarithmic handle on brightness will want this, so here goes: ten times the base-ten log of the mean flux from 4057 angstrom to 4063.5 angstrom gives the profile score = 15.5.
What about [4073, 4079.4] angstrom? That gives 15.7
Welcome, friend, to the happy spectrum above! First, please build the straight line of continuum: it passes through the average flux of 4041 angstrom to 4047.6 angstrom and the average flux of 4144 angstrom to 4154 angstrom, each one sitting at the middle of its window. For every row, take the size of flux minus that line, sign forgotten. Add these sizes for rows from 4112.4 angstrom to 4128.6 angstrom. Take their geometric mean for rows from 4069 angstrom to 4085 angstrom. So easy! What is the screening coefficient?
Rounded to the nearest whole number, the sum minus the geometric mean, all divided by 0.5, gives 132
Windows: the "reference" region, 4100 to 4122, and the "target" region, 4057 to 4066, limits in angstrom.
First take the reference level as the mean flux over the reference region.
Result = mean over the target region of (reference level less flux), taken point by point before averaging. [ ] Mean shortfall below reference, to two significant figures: 2.4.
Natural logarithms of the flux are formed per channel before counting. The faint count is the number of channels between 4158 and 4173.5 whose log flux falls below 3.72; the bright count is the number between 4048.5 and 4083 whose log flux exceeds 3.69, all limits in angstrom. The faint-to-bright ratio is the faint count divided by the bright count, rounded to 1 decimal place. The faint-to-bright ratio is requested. 1.1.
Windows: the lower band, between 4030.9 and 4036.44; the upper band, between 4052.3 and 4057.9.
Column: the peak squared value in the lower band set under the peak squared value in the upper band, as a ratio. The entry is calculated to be 1.40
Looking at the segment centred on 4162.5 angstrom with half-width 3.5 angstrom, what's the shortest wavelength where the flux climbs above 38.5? 4159.58 angstrom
